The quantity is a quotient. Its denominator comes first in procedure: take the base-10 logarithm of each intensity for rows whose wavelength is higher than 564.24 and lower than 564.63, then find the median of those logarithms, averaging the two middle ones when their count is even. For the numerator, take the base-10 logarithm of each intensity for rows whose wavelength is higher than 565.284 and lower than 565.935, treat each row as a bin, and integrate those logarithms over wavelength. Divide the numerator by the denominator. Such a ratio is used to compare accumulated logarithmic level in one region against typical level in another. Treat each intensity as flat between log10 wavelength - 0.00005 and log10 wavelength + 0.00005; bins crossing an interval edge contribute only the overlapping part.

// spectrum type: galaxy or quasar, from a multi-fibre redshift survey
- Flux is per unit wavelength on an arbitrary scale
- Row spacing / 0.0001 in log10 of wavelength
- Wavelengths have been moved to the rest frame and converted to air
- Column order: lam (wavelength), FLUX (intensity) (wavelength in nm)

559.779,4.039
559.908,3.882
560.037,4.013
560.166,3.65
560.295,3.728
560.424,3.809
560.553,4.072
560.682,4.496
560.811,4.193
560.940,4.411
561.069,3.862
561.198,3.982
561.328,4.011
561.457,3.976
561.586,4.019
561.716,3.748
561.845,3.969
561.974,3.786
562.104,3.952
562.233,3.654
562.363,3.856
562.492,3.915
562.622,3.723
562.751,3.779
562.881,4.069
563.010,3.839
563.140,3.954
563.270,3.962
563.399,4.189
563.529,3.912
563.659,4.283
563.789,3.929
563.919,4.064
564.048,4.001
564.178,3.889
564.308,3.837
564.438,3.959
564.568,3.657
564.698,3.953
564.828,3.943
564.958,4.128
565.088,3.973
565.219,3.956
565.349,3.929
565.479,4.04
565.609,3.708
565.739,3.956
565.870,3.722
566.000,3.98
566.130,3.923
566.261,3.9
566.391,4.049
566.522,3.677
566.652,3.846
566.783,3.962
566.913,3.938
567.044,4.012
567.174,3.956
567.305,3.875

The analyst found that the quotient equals 0.66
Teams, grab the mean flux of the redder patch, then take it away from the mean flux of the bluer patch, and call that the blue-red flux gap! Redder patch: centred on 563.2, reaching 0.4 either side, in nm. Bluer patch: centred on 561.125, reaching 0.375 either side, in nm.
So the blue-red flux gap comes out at 0.09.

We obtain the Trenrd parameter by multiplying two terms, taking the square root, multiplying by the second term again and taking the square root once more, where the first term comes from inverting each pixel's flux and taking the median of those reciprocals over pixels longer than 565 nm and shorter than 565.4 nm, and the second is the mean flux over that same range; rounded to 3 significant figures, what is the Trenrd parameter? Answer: 1.99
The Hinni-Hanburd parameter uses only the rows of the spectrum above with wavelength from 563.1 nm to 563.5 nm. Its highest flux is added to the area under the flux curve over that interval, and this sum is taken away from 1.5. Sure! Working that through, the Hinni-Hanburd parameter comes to -4.3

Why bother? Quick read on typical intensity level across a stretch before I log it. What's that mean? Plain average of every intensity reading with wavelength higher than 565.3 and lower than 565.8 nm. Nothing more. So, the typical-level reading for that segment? 3.91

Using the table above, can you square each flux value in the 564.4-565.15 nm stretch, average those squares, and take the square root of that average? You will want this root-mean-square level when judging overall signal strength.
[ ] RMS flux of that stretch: 3.94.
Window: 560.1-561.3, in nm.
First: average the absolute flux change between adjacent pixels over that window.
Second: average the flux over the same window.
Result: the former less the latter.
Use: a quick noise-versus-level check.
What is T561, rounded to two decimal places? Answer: -3.77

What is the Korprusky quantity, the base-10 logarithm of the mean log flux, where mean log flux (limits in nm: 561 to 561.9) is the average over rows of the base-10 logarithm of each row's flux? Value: -0.225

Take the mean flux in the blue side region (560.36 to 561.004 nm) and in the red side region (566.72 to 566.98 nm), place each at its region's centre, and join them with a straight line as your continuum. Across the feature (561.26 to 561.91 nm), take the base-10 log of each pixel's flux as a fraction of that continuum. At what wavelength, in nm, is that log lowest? 561.716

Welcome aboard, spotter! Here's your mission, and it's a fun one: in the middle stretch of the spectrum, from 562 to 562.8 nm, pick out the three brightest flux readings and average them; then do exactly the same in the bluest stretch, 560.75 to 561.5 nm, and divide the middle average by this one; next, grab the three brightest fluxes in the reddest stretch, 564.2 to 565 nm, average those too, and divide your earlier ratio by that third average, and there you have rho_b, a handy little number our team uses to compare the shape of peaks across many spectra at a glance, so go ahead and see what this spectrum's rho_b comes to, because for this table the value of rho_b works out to 0.232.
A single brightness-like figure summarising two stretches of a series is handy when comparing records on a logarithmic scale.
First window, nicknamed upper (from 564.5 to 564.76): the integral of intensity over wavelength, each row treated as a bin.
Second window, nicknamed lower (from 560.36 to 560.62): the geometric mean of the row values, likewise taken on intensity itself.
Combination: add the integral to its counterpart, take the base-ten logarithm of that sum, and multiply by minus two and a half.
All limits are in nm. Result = -1.73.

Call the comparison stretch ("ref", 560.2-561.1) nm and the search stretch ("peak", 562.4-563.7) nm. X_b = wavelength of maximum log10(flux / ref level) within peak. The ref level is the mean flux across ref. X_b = 563.659 nm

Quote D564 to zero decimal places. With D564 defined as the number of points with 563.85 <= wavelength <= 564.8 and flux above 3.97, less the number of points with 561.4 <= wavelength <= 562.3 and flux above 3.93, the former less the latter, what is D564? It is -2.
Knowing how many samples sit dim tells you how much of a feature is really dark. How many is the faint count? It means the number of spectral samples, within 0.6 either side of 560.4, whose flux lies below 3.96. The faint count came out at 4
